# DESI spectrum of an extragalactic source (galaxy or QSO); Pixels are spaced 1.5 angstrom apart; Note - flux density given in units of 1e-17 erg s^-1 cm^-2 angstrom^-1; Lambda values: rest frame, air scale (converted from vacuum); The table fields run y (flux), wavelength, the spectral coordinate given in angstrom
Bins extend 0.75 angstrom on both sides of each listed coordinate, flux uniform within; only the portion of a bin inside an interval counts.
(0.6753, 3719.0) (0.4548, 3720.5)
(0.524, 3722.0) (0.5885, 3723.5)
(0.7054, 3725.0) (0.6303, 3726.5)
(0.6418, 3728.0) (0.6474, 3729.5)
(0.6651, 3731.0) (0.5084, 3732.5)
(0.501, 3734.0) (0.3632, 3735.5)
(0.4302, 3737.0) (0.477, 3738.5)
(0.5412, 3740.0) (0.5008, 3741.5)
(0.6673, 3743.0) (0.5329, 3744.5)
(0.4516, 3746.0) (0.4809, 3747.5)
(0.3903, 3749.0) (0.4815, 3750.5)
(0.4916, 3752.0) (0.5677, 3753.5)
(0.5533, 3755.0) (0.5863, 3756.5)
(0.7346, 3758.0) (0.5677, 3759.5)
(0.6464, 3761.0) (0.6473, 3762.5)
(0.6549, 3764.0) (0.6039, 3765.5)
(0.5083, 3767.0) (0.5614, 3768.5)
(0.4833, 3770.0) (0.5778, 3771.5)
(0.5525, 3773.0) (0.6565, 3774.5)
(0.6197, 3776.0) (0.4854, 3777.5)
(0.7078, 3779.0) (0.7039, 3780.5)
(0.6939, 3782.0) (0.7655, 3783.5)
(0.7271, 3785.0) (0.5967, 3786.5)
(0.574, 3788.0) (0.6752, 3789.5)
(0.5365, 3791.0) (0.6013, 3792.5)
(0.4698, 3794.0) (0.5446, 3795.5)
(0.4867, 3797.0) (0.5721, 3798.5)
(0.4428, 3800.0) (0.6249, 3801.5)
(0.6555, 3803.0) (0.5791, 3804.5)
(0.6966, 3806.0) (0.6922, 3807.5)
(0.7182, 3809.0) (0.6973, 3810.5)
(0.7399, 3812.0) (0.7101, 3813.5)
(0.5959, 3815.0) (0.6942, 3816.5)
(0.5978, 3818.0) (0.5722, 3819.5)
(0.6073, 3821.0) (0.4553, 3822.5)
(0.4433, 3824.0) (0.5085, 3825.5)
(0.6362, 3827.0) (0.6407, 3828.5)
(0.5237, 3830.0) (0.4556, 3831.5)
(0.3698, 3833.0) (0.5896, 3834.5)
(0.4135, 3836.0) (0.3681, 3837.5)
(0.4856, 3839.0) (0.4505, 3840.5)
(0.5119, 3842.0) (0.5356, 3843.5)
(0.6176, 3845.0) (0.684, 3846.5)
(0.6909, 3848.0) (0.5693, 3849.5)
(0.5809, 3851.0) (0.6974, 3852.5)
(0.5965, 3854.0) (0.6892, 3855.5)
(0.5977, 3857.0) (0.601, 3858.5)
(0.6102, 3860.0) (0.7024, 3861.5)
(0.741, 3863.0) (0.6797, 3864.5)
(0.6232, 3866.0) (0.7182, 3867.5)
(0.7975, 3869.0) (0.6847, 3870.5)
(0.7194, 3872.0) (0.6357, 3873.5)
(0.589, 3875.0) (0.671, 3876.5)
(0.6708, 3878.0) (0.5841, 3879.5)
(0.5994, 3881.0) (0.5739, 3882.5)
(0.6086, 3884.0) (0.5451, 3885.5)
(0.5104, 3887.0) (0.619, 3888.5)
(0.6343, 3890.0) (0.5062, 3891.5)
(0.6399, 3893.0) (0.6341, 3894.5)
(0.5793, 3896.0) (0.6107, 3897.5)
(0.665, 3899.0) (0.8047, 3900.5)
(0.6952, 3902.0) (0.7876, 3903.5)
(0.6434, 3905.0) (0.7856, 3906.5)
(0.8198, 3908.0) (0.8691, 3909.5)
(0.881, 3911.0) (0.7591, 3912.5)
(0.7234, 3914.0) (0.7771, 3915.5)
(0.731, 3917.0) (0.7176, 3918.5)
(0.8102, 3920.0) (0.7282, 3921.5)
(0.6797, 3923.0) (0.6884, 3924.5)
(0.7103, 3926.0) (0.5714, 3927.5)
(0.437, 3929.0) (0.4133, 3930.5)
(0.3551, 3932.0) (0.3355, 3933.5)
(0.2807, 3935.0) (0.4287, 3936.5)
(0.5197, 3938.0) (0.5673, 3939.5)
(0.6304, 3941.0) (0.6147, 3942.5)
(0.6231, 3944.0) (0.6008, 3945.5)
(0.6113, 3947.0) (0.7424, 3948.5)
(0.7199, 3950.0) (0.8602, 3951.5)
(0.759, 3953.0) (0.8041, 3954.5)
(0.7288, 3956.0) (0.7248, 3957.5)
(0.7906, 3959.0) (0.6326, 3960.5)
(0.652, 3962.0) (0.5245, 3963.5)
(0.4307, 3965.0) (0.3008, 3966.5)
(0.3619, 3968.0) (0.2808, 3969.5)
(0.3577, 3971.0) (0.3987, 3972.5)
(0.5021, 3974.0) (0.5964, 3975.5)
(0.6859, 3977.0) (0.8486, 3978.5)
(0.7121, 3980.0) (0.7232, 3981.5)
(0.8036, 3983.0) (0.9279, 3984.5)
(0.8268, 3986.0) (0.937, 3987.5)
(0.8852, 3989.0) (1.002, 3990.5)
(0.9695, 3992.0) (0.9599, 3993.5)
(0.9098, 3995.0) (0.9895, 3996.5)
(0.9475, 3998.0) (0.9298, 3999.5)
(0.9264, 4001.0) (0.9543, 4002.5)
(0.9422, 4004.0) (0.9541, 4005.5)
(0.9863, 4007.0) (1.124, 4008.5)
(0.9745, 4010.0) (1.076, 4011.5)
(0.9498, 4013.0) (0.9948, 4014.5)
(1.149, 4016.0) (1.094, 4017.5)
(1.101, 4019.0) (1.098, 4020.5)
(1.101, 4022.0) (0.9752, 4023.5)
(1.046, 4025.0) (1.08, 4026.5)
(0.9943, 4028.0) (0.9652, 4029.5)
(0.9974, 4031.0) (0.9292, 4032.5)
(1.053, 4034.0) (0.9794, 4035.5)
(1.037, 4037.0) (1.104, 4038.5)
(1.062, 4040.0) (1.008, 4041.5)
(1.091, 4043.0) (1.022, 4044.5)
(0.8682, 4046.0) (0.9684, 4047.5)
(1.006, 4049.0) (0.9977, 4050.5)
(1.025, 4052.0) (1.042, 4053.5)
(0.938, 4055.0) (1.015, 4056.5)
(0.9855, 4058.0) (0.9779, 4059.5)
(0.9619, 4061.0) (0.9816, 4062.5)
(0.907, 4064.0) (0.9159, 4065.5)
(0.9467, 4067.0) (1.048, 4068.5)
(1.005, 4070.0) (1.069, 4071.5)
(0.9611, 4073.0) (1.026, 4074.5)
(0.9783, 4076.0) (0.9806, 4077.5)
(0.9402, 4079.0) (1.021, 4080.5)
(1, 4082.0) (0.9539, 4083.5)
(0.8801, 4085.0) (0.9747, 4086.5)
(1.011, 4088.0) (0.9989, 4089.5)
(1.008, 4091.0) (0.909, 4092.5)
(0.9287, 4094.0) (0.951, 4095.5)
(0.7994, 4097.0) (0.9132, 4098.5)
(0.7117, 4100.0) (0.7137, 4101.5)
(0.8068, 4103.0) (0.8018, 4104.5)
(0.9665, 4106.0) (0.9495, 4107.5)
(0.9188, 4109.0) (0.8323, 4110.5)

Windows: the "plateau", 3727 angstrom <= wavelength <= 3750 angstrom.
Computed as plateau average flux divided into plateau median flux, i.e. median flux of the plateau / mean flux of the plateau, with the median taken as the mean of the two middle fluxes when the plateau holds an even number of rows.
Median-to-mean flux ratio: 0.96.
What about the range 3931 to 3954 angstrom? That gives 1.06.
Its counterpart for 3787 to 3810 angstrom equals 0.98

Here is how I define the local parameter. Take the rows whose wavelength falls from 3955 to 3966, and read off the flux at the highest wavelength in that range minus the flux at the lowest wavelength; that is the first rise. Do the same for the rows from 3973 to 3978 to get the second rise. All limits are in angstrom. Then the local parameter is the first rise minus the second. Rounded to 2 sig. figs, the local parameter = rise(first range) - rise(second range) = -0.48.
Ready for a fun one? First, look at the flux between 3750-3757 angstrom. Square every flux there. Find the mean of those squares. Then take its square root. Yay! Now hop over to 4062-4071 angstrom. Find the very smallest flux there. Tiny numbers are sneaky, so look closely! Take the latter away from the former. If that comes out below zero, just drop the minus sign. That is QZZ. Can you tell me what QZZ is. 0.4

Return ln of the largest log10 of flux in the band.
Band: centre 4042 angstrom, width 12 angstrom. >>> -3.1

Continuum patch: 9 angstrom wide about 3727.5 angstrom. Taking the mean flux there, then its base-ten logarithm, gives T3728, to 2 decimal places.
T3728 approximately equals -0.19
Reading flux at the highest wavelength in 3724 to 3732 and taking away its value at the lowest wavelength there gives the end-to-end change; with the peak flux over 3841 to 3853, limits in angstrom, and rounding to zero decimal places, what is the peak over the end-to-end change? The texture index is -17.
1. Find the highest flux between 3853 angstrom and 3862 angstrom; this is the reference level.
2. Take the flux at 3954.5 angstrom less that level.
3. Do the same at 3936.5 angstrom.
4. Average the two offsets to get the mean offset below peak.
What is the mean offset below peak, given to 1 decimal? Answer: -0.1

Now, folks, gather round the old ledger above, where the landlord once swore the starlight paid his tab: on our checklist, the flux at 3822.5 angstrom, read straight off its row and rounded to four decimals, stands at 0.4553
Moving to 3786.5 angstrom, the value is 0.5967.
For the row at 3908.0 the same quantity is 0.8198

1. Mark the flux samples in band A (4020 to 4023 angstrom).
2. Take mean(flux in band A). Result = 1.1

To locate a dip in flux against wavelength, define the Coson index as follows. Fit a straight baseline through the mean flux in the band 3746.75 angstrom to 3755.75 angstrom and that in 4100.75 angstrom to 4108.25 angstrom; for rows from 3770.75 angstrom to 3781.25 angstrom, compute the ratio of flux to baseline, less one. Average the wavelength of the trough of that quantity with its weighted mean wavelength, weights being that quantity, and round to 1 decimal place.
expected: 3777.3 angstrom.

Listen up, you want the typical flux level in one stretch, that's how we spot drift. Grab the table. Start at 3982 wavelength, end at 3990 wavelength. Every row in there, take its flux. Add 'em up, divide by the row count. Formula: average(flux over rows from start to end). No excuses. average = 0.88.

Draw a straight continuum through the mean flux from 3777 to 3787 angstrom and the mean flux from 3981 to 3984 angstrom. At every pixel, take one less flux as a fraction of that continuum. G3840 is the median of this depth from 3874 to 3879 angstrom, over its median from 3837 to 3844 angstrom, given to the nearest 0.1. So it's 0.2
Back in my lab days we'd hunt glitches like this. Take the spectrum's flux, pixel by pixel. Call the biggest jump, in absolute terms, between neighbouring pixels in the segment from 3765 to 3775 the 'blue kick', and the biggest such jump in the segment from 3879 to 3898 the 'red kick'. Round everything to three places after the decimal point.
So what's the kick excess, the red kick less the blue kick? 0.030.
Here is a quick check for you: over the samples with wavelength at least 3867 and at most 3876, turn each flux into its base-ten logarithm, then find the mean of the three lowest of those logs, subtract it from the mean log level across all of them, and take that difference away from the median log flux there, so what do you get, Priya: -0.19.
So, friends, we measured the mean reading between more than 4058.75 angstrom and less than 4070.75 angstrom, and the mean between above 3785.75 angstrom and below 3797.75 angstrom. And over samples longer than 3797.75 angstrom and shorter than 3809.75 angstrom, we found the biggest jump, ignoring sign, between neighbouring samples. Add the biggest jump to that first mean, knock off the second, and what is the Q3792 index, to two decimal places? 0.59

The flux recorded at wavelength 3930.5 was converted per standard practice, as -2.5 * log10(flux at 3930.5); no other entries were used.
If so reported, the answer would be 0.96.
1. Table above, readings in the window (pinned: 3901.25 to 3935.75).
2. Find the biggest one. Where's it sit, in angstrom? 3911.0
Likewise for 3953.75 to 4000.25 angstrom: 3990.5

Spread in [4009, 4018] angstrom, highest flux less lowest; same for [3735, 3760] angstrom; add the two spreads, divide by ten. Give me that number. 0.057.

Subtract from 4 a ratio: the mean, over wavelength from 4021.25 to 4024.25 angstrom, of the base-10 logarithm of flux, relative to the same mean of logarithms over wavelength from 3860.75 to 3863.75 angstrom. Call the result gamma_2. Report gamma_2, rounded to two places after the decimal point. 4.11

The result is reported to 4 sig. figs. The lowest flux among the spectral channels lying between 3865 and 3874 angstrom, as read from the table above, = 0.6232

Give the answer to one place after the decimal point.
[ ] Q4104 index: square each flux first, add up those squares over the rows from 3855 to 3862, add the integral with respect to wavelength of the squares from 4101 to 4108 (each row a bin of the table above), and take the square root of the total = 2.7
